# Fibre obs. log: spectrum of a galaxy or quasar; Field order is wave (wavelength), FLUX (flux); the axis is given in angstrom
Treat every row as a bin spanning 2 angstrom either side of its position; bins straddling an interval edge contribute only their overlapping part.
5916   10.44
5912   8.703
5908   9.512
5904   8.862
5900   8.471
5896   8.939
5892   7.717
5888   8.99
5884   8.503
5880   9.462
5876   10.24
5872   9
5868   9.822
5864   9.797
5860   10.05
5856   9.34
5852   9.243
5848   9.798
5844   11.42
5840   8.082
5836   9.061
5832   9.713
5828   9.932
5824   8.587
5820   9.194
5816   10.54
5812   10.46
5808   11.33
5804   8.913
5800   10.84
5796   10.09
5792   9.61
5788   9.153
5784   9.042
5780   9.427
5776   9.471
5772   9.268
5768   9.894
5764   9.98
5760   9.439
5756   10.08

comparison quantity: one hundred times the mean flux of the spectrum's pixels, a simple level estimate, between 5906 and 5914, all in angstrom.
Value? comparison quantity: 911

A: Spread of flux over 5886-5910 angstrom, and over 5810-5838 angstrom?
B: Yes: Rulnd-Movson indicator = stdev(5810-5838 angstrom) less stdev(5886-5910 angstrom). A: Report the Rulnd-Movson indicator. 0.13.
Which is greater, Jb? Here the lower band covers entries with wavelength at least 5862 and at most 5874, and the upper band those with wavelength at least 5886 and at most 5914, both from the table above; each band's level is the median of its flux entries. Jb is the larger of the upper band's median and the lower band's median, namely 9.8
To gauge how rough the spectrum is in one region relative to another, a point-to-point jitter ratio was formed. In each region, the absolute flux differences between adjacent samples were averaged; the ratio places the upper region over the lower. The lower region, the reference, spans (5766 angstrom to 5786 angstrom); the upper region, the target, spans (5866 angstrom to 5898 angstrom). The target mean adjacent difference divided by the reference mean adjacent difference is 3.1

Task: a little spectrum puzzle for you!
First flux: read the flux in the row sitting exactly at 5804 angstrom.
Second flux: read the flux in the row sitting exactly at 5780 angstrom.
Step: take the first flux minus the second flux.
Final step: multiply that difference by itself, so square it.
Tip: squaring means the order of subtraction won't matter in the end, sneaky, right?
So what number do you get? 0.26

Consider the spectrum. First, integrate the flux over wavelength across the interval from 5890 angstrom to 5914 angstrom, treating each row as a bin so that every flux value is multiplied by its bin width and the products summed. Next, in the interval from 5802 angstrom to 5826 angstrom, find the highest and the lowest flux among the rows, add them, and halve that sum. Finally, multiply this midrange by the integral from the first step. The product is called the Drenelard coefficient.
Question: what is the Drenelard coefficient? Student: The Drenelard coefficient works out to 2079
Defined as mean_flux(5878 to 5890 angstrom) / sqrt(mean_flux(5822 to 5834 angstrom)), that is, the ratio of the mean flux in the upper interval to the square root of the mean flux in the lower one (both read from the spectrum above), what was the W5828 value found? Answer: 2.93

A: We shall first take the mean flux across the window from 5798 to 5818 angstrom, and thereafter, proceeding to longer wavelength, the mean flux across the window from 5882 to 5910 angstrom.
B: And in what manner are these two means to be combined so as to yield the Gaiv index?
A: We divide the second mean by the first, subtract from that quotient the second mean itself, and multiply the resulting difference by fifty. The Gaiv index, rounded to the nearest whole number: -394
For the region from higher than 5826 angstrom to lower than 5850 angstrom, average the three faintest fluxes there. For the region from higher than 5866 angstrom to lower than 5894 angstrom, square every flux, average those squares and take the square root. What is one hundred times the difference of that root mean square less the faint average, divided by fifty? 0.4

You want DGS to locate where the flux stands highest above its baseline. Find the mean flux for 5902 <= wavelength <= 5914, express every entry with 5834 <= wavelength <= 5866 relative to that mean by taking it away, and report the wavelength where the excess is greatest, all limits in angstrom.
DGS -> 5844 angstrom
